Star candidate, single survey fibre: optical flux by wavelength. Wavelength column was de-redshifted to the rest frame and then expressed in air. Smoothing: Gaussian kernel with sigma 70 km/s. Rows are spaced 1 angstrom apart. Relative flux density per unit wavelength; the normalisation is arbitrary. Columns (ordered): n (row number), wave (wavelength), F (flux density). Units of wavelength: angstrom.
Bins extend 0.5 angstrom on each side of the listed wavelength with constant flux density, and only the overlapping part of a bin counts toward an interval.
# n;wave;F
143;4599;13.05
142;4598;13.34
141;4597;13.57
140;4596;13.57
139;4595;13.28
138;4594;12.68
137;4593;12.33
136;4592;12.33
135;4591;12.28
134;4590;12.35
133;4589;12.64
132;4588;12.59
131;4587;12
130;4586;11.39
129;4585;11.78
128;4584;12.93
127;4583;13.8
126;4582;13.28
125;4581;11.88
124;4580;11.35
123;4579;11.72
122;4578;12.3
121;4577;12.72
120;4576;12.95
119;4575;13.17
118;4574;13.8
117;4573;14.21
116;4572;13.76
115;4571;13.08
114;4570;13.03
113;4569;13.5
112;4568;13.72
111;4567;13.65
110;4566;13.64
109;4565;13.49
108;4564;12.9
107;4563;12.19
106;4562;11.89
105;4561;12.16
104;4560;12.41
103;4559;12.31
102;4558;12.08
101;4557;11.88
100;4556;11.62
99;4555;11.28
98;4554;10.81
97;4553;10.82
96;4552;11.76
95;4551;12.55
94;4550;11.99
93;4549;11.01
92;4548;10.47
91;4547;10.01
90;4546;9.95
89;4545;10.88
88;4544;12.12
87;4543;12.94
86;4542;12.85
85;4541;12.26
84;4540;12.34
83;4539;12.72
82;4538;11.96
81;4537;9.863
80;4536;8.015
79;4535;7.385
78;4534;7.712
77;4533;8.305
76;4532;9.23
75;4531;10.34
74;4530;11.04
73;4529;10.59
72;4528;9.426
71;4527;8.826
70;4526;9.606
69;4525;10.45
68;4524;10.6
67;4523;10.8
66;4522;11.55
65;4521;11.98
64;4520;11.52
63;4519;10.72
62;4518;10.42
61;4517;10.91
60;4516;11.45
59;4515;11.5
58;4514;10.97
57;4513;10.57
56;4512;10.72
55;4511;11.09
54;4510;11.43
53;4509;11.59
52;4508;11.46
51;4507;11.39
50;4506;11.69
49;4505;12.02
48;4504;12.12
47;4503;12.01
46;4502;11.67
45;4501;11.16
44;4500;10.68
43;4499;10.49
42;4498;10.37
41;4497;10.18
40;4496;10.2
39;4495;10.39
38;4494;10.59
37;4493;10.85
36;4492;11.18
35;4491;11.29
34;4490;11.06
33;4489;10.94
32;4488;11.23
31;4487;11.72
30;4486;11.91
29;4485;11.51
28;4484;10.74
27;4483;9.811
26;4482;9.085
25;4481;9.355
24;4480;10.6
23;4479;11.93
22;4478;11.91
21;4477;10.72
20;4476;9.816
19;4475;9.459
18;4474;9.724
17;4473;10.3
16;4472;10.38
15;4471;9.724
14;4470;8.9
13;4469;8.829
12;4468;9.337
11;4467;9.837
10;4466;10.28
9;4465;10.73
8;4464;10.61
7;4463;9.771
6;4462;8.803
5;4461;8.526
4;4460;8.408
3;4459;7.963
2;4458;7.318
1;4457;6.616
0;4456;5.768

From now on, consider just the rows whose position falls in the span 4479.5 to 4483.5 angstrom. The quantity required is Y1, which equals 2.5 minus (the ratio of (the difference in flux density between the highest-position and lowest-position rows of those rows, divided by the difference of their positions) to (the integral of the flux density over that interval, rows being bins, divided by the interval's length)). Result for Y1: 2.53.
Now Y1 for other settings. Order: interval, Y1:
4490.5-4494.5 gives 2.52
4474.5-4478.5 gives 2.42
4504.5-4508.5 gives 2.52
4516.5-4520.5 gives 2.48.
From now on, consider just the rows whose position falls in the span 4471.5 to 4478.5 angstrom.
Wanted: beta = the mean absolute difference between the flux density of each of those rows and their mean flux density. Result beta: 0.6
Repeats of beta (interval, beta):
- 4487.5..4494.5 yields 0.2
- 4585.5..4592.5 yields 0.3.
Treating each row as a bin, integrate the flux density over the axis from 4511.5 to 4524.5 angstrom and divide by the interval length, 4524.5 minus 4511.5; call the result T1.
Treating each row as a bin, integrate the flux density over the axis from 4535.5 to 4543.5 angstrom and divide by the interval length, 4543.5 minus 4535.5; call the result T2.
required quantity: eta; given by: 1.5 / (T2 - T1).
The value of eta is 2.7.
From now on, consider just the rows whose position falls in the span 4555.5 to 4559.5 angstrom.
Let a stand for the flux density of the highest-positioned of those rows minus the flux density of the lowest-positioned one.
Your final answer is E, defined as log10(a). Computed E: -0.2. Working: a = 0.7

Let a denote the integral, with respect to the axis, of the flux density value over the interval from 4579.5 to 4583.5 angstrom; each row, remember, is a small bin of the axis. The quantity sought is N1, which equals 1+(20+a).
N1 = 71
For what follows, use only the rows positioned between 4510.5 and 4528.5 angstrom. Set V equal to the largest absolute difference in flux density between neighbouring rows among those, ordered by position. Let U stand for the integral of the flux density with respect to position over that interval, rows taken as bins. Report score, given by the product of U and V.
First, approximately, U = 193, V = 0.8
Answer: 163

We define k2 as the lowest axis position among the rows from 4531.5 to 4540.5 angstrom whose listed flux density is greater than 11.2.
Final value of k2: 4538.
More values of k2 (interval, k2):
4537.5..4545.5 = 4538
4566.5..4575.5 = 4567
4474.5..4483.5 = 4478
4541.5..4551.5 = 4542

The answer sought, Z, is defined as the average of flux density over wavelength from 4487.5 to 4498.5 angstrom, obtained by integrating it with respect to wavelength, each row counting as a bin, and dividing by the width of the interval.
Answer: 10.8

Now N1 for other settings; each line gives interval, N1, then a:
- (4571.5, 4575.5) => 76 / 55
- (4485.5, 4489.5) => 67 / 46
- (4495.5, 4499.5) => 62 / 41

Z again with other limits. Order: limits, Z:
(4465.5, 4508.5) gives 10.7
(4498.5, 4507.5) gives 11.5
